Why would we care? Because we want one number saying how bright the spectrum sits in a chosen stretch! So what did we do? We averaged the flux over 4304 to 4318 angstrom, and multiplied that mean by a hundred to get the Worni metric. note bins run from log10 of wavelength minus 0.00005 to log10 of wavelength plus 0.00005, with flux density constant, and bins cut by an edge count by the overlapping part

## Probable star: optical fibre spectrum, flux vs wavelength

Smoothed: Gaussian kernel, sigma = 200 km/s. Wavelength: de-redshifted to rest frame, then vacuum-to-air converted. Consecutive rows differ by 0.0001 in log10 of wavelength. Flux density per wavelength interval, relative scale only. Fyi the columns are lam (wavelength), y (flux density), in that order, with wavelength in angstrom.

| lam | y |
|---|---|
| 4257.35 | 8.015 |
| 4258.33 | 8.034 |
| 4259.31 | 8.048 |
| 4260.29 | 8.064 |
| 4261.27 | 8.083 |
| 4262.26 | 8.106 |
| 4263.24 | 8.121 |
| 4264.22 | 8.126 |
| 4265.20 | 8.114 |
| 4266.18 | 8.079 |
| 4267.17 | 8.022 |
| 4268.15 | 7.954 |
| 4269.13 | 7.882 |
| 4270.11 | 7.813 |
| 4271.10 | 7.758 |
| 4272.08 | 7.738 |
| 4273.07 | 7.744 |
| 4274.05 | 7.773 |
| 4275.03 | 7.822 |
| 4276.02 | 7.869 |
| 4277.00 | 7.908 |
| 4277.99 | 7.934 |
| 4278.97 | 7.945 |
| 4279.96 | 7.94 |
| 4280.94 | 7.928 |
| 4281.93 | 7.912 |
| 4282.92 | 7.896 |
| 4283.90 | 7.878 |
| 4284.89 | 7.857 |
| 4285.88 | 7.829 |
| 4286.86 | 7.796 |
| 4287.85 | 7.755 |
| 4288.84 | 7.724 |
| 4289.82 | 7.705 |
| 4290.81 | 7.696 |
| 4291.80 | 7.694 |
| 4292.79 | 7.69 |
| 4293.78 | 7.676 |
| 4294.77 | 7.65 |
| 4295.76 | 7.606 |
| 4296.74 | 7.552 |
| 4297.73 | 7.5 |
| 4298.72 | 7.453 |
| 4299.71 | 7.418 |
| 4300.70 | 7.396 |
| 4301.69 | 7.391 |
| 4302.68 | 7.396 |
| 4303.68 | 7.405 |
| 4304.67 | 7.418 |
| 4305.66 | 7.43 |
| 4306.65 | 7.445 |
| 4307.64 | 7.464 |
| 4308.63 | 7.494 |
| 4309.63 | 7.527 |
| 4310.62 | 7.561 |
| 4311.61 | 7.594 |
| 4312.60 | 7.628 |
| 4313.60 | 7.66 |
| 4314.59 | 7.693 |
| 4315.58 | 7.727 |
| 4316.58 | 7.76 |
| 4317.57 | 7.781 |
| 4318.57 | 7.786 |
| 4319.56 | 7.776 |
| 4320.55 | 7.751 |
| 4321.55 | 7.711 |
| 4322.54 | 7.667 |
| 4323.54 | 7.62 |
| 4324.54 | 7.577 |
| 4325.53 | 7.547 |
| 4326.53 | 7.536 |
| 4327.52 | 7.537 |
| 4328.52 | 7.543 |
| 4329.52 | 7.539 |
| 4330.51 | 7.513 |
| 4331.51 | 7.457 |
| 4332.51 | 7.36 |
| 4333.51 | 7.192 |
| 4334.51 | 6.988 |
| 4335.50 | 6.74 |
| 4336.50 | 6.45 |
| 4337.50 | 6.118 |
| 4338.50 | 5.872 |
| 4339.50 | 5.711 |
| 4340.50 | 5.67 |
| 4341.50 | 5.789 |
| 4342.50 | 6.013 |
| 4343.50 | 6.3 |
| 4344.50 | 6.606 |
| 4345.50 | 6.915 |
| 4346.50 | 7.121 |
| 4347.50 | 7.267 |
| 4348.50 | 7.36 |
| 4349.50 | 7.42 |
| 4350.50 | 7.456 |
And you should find 758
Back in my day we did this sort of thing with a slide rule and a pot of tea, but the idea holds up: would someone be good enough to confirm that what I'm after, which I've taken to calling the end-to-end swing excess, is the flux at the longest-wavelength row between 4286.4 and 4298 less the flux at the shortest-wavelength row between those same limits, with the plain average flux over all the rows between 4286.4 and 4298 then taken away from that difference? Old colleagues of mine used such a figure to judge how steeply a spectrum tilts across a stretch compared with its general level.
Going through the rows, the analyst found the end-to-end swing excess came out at -7.97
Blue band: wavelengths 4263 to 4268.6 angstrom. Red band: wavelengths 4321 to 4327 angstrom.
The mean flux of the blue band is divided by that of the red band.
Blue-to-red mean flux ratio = 1.06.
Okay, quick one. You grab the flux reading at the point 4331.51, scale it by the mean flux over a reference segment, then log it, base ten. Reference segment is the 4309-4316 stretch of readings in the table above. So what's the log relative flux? -0.01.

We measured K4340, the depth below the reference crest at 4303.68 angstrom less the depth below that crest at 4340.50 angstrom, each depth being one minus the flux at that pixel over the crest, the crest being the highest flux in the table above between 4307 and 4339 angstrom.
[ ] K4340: -0.22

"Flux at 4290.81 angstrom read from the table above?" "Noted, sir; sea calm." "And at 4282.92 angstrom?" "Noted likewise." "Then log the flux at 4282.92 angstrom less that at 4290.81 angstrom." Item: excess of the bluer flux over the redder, 0.20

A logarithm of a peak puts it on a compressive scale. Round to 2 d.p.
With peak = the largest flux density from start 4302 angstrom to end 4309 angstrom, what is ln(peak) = 2.01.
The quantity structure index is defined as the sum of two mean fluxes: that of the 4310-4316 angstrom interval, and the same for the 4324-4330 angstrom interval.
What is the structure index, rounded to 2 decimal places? 15.19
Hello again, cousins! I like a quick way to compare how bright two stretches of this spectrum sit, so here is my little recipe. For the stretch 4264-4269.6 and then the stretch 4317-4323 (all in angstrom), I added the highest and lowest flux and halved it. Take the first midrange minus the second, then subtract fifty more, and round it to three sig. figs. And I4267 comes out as -49.7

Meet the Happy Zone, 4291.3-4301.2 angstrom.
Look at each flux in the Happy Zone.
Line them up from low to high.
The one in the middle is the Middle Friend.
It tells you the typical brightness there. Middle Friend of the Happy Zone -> 7.58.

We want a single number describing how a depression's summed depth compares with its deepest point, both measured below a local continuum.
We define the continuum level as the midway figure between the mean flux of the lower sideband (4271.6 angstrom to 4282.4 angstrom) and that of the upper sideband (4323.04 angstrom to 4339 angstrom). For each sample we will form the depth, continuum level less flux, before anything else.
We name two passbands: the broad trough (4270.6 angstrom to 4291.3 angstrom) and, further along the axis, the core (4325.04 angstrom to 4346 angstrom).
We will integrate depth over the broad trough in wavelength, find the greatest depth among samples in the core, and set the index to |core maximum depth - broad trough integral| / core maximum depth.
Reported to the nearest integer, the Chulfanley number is 5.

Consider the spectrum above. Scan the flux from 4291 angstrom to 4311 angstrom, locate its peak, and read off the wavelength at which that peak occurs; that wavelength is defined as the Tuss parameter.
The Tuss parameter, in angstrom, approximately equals 4291.80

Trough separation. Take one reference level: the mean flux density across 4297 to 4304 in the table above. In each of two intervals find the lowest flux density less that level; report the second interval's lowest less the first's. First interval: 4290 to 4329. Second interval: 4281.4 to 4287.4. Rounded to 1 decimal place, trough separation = 0.4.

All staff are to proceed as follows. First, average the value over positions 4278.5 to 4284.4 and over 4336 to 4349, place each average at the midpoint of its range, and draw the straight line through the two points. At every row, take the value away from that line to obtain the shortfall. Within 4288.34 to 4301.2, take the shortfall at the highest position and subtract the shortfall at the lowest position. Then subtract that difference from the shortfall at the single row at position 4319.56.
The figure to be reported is -0.84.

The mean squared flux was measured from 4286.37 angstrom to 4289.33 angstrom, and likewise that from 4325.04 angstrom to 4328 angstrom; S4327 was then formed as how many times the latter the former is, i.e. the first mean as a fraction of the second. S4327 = 1.06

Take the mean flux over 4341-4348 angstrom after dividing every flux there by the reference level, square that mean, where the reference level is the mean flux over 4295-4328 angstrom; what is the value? 0.75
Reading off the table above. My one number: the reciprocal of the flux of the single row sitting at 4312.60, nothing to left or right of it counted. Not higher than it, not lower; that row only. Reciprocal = 0.131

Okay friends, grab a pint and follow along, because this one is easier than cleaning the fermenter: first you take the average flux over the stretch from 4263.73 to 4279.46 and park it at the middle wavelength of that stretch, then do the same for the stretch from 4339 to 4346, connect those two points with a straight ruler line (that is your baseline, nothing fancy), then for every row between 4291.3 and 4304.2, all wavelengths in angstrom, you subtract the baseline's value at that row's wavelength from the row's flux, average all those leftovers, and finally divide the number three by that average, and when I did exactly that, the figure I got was 11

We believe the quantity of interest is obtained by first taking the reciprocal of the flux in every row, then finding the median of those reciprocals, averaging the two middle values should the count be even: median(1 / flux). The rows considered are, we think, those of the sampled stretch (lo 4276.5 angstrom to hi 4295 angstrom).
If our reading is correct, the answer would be 0.128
